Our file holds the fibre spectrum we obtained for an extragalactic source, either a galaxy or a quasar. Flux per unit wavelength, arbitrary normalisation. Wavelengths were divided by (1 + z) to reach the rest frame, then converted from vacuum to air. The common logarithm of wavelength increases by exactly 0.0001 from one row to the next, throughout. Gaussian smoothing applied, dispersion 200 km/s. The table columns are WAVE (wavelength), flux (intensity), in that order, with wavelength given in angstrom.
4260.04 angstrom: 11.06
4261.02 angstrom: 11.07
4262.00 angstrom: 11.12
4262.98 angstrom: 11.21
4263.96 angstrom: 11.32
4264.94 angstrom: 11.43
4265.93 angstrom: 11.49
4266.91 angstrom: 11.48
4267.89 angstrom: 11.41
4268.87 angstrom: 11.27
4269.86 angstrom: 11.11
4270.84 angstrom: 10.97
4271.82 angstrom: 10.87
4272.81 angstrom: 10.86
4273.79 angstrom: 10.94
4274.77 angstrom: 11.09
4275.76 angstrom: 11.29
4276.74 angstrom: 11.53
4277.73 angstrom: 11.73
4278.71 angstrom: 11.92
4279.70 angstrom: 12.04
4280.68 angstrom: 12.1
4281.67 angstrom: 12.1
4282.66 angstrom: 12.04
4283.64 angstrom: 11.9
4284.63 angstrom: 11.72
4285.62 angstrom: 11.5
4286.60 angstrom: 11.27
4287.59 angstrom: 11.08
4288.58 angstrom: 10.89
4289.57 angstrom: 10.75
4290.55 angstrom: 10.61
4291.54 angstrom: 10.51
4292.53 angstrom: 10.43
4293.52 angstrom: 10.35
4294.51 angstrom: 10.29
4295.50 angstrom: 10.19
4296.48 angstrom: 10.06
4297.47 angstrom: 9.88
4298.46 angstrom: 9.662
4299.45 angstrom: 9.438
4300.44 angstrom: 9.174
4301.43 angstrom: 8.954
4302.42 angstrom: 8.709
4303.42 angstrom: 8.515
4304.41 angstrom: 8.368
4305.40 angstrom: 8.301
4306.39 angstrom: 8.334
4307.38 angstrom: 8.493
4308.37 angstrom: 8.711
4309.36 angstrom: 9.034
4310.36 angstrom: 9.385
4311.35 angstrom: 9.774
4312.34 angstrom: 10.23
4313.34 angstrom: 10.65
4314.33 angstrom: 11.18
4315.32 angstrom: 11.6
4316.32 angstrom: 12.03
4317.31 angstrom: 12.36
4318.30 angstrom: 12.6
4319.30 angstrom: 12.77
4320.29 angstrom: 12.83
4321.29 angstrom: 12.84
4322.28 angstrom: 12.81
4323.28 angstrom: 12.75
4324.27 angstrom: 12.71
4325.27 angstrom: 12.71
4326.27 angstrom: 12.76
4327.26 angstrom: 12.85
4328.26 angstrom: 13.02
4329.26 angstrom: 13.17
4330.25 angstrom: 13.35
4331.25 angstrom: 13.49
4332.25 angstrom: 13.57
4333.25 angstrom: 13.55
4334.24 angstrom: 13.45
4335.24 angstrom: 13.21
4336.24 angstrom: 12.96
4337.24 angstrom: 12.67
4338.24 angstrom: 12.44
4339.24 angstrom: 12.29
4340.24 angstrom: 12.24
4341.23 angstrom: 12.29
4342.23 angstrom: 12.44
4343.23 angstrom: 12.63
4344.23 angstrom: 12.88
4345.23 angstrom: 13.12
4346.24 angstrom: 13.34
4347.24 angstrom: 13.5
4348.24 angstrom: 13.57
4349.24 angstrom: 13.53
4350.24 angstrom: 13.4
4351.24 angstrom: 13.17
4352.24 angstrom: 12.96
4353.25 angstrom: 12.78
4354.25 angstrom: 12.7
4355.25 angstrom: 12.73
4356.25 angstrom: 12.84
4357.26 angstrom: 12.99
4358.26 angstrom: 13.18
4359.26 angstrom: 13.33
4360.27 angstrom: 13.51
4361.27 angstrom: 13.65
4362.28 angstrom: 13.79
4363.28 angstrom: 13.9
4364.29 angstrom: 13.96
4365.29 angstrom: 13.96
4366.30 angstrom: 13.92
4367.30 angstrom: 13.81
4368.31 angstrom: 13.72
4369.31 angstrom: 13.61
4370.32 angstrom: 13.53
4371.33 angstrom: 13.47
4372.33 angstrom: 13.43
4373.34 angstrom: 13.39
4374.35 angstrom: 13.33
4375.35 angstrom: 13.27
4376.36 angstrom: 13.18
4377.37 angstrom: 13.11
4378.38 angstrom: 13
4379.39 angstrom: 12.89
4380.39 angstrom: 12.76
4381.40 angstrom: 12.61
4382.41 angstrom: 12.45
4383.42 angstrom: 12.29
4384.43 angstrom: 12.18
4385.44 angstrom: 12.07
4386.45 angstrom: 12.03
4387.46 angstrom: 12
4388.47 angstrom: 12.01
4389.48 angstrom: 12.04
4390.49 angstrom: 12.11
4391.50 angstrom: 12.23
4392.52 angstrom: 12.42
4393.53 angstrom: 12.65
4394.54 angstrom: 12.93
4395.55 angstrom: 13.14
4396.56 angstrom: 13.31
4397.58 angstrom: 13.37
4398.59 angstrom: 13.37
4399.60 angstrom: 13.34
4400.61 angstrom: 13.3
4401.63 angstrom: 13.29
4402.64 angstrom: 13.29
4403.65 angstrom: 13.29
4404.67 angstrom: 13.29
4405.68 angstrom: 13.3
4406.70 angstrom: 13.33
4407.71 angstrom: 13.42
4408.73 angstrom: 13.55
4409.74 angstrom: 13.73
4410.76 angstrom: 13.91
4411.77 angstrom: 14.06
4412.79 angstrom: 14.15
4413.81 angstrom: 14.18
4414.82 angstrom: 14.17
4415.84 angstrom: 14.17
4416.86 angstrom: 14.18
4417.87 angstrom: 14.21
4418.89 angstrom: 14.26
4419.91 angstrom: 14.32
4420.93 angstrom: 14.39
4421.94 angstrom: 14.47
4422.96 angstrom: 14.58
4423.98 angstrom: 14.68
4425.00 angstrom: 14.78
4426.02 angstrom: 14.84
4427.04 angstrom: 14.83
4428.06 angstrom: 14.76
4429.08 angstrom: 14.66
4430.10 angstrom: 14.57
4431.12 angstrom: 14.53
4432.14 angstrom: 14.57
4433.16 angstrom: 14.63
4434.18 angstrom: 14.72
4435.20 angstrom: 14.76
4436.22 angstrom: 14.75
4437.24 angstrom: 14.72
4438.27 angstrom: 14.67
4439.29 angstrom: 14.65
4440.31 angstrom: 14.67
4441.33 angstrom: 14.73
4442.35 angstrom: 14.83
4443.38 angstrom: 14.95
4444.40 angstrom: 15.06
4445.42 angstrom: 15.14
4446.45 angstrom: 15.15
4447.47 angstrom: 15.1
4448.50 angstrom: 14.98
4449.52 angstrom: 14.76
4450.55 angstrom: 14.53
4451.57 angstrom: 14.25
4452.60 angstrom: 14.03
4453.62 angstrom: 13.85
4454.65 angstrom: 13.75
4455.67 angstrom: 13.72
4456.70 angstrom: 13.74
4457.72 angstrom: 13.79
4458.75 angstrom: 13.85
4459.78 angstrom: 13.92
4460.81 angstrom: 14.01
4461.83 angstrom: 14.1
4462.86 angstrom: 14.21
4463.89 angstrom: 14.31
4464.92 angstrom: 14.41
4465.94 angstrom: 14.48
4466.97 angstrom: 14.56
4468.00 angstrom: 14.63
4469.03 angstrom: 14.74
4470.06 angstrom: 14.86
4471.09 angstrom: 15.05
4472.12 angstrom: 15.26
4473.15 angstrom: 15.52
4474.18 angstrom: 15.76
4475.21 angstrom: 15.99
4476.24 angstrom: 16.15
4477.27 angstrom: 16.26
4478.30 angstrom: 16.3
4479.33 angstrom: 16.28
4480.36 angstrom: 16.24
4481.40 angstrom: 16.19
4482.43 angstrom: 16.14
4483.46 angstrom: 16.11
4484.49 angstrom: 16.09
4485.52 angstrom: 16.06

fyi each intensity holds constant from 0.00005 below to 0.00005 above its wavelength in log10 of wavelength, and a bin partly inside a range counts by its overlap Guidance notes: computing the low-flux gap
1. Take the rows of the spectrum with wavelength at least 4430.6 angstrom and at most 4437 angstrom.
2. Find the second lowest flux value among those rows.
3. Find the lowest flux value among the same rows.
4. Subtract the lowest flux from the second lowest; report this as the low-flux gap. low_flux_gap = 0.04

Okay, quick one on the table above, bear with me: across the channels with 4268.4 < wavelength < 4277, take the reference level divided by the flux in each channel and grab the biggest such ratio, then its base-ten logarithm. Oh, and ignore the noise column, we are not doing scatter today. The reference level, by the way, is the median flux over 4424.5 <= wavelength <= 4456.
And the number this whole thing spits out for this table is 0.13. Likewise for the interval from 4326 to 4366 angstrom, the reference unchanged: 0.08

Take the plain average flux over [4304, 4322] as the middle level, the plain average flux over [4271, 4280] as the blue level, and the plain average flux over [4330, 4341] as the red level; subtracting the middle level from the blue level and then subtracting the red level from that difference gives -12.2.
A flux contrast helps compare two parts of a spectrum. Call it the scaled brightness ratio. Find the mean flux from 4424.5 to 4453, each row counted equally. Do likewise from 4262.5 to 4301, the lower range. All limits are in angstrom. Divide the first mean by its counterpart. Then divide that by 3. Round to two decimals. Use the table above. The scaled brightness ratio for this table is 0.45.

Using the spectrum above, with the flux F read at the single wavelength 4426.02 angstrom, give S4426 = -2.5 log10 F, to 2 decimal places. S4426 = -2.93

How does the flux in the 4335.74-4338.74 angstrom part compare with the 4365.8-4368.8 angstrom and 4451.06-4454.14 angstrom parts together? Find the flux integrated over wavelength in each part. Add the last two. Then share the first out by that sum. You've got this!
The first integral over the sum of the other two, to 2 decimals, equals 0.45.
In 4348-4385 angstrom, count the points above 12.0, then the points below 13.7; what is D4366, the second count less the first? -7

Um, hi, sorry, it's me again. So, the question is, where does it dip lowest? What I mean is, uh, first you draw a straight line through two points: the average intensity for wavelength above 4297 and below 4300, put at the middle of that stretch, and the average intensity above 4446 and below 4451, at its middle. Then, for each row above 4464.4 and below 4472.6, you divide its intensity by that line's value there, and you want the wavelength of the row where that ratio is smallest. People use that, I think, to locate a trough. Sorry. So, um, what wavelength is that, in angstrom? 4464.92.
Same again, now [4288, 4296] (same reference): 4295.50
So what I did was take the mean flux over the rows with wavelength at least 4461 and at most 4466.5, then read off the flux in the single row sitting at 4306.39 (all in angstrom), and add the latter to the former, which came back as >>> 22.6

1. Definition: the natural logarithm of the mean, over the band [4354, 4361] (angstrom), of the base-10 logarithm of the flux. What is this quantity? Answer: 0.11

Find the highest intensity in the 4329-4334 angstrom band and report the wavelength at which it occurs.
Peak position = 4332.25 angstrom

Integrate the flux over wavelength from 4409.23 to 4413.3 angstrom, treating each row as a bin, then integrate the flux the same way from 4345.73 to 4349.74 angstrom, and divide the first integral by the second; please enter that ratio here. 1.05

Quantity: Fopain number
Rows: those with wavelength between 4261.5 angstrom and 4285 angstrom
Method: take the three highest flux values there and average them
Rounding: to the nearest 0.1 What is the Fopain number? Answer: 12.1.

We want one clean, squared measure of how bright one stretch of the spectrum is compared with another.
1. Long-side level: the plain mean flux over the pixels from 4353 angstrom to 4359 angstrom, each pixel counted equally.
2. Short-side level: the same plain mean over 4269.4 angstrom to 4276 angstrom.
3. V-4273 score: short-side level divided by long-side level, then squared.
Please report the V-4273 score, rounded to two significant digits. 0.73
